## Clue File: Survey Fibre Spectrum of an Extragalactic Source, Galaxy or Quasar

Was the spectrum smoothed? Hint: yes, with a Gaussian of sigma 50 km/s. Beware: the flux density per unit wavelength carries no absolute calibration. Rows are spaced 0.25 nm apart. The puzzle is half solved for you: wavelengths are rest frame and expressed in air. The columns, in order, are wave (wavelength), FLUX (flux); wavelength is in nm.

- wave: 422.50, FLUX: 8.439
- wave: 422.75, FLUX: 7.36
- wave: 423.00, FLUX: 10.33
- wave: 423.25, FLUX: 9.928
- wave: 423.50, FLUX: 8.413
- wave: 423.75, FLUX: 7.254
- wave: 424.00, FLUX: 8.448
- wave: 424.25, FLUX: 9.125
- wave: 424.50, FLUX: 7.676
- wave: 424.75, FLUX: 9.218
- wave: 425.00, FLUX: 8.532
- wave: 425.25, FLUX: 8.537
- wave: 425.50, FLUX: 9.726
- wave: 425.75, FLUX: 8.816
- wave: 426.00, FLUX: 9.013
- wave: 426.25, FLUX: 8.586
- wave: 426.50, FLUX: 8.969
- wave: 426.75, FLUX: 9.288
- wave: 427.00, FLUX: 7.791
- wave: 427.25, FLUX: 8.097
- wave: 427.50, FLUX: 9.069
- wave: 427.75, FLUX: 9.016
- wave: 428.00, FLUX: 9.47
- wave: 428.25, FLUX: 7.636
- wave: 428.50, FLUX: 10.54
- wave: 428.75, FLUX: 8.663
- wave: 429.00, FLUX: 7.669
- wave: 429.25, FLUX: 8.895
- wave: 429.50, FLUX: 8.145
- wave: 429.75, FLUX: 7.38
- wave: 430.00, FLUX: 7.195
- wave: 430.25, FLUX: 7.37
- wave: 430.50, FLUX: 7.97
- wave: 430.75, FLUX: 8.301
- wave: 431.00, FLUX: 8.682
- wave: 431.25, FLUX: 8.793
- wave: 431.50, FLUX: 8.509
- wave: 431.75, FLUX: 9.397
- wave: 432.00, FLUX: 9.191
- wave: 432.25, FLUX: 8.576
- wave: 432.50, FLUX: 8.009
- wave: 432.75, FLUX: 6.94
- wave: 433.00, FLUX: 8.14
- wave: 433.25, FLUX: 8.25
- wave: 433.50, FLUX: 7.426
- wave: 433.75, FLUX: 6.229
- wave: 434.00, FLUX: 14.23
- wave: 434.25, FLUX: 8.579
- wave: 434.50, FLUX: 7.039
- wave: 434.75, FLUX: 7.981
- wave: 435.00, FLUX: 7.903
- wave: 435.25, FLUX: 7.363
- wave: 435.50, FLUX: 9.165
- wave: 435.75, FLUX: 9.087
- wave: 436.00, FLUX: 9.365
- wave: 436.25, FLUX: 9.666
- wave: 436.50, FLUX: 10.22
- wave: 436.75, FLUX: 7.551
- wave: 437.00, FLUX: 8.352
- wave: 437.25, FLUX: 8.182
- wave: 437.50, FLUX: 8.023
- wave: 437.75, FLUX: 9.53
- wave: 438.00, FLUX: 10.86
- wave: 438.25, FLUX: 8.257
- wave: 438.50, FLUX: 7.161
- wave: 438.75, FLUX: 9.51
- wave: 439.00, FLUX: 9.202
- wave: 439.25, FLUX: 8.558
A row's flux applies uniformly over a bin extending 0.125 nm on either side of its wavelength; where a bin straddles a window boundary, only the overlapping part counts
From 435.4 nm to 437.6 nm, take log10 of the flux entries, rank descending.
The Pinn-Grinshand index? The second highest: 0.99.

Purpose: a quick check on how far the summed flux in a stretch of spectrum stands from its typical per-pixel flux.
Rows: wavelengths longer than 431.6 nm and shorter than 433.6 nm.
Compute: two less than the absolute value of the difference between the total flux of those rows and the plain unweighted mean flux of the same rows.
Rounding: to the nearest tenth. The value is 55.7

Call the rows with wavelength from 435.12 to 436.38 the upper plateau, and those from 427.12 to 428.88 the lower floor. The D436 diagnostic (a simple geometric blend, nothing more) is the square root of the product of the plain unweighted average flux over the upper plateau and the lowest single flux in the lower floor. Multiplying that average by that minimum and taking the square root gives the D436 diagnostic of 8.26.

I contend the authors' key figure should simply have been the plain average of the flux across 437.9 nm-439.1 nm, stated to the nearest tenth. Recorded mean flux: 9.0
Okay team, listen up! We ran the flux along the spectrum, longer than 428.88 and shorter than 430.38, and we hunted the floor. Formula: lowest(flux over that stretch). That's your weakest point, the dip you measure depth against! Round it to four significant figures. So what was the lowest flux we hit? 7.195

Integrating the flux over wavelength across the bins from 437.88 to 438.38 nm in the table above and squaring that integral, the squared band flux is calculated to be 23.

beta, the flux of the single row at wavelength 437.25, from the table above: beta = 8.182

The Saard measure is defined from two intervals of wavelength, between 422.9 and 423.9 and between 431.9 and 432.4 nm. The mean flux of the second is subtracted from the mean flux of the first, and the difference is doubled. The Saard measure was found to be 0.2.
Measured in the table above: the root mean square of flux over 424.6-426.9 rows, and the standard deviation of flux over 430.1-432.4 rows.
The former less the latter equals 8.4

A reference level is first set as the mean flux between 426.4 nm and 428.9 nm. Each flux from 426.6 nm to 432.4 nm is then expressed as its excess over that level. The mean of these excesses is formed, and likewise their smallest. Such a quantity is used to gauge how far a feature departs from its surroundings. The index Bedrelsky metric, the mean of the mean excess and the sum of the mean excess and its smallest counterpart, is -1.2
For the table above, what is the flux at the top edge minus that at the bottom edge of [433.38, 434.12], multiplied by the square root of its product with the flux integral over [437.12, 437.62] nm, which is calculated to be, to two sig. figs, 36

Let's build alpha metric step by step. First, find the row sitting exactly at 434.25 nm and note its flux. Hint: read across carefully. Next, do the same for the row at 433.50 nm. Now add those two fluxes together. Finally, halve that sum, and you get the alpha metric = 8.0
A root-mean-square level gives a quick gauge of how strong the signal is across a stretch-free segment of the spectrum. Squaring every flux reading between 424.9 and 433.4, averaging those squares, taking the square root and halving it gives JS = 4.27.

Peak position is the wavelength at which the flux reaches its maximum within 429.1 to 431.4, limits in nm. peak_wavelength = 429.25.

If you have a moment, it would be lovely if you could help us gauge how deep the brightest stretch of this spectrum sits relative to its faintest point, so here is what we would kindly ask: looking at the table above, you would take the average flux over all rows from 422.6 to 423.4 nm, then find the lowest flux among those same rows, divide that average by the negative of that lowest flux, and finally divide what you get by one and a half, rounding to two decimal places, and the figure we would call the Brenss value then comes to -0.83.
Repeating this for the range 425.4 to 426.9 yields -0.70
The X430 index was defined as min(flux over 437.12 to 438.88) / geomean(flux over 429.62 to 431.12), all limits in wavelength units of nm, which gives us 0.92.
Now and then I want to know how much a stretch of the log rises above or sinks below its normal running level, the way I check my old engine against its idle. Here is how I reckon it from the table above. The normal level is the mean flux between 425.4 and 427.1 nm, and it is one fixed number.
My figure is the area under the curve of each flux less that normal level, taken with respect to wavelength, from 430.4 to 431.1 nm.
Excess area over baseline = -0.4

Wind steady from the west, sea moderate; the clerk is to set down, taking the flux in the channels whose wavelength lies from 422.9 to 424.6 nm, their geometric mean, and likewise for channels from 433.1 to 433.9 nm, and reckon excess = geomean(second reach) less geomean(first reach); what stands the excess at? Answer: -1.4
